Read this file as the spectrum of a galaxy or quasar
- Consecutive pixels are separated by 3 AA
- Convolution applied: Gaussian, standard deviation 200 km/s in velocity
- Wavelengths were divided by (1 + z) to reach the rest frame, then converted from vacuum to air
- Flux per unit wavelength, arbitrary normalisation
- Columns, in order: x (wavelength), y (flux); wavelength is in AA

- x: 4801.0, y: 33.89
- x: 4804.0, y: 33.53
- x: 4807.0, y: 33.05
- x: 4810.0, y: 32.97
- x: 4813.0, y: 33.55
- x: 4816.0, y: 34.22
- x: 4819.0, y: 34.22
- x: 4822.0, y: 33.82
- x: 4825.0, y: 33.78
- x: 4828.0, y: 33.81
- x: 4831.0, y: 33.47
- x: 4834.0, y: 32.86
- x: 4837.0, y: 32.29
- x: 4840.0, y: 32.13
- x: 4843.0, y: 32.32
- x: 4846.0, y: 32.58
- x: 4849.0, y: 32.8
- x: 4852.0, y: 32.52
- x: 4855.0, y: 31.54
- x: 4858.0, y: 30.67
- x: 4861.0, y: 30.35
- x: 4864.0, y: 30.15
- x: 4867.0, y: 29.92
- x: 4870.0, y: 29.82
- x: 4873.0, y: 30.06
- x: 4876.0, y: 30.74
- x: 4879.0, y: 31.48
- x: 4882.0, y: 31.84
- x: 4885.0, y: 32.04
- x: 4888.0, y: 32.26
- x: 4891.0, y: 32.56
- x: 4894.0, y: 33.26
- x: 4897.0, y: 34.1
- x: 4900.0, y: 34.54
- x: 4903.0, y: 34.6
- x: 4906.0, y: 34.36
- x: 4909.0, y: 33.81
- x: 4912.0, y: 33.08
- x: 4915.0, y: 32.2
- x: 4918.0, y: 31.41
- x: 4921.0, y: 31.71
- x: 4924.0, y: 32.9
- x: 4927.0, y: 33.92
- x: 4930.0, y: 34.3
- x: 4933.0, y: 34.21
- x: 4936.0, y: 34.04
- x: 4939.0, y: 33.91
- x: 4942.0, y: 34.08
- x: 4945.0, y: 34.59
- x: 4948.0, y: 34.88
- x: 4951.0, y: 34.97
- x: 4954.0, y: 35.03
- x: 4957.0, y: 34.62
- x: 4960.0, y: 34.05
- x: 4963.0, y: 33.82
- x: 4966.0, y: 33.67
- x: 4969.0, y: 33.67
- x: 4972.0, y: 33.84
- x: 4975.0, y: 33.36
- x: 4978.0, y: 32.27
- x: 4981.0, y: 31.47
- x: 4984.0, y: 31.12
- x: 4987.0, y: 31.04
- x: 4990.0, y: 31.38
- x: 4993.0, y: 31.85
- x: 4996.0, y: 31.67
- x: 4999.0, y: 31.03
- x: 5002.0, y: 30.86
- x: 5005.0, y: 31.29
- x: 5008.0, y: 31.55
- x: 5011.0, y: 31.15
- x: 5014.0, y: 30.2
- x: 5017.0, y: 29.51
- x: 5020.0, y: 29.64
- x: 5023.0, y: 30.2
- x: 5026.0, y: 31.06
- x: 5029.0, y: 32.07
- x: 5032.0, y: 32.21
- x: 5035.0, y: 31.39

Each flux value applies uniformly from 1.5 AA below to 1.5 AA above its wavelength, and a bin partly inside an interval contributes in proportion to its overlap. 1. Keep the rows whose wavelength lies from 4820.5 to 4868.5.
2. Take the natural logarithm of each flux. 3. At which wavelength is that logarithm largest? 4822.0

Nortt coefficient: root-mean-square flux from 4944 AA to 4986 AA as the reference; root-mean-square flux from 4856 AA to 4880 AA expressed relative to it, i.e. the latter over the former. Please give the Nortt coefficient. 0.90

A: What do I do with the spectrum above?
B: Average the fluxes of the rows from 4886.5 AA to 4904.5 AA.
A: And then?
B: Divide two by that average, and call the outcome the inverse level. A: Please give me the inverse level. 0.0596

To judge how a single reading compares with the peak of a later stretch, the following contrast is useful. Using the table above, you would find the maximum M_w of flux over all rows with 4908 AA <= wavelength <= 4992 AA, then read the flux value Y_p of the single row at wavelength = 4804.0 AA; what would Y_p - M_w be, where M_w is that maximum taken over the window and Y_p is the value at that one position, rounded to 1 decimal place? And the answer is -1.5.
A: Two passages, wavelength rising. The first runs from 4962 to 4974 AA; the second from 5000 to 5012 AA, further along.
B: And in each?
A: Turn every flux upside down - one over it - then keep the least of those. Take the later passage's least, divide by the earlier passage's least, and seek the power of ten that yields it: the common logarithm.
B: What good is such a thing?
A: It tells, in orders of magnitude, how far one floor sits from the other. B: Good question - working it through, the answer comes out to 0.030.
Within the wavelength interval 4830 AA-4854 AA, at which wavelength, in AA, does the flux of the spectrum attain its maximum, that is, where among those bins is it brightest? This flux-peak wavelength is 4831.0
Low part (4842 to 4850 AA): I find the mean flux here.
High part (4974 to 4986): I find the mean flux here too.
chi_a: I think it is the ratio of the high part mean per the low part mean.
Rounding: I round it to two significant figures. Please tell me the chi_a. 0.98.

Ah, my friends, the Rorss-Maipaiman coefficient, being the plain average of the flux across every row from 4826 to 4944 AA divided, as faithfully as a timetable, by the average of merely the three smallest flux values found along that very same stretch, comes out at 1.09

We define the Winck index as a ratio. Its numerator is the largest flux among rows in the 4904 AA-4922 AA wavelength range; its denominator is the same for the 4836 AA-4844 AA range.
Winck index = 1.06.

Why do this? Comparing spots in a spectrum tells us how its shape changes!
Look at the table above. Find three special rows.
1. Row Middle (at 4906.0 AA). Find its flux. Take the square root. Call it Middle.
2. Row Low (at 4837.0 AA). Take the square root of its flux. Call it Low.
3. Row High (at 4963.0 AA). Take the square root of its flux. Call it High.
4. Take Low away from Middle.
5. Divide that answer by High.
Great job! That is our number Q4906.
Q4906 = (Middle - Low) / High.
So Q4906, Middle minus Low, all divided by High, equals 0.031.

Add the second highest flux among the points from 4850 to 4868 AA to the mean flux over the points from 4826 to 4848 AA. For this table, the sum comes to 64.3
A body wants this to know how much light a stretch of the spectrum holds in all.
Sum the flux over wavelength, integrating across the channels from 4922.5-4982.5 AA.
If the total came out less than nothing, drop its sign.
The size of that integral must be 2033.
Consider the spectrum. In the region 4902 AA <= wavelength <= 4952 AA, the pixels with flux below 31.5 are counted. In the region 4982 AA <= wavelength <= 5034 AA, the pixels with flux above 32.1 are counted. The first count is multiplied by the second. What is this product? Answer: 1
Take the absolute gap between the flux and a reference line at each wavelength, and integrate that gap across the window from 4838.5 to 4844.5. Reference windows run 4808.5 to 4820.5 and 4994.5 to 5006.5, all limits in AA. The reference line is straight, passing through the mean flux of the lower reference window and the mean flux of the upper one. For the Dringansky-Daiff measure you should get 7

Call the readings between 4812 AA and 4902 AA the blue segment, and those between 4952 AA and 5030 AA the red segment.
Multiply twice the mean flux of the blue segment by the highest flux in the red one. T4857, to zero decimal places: 2265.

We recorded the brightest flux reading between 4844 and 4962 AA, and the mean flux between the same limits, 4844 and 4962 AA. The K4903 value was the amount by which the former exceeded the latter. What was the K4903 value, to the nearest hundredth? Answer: 2.21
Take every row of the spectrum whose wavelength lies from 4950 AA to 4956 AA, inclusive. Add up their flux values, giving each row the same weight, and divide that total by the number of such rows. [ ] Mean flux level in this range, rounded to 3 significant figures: 35.0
